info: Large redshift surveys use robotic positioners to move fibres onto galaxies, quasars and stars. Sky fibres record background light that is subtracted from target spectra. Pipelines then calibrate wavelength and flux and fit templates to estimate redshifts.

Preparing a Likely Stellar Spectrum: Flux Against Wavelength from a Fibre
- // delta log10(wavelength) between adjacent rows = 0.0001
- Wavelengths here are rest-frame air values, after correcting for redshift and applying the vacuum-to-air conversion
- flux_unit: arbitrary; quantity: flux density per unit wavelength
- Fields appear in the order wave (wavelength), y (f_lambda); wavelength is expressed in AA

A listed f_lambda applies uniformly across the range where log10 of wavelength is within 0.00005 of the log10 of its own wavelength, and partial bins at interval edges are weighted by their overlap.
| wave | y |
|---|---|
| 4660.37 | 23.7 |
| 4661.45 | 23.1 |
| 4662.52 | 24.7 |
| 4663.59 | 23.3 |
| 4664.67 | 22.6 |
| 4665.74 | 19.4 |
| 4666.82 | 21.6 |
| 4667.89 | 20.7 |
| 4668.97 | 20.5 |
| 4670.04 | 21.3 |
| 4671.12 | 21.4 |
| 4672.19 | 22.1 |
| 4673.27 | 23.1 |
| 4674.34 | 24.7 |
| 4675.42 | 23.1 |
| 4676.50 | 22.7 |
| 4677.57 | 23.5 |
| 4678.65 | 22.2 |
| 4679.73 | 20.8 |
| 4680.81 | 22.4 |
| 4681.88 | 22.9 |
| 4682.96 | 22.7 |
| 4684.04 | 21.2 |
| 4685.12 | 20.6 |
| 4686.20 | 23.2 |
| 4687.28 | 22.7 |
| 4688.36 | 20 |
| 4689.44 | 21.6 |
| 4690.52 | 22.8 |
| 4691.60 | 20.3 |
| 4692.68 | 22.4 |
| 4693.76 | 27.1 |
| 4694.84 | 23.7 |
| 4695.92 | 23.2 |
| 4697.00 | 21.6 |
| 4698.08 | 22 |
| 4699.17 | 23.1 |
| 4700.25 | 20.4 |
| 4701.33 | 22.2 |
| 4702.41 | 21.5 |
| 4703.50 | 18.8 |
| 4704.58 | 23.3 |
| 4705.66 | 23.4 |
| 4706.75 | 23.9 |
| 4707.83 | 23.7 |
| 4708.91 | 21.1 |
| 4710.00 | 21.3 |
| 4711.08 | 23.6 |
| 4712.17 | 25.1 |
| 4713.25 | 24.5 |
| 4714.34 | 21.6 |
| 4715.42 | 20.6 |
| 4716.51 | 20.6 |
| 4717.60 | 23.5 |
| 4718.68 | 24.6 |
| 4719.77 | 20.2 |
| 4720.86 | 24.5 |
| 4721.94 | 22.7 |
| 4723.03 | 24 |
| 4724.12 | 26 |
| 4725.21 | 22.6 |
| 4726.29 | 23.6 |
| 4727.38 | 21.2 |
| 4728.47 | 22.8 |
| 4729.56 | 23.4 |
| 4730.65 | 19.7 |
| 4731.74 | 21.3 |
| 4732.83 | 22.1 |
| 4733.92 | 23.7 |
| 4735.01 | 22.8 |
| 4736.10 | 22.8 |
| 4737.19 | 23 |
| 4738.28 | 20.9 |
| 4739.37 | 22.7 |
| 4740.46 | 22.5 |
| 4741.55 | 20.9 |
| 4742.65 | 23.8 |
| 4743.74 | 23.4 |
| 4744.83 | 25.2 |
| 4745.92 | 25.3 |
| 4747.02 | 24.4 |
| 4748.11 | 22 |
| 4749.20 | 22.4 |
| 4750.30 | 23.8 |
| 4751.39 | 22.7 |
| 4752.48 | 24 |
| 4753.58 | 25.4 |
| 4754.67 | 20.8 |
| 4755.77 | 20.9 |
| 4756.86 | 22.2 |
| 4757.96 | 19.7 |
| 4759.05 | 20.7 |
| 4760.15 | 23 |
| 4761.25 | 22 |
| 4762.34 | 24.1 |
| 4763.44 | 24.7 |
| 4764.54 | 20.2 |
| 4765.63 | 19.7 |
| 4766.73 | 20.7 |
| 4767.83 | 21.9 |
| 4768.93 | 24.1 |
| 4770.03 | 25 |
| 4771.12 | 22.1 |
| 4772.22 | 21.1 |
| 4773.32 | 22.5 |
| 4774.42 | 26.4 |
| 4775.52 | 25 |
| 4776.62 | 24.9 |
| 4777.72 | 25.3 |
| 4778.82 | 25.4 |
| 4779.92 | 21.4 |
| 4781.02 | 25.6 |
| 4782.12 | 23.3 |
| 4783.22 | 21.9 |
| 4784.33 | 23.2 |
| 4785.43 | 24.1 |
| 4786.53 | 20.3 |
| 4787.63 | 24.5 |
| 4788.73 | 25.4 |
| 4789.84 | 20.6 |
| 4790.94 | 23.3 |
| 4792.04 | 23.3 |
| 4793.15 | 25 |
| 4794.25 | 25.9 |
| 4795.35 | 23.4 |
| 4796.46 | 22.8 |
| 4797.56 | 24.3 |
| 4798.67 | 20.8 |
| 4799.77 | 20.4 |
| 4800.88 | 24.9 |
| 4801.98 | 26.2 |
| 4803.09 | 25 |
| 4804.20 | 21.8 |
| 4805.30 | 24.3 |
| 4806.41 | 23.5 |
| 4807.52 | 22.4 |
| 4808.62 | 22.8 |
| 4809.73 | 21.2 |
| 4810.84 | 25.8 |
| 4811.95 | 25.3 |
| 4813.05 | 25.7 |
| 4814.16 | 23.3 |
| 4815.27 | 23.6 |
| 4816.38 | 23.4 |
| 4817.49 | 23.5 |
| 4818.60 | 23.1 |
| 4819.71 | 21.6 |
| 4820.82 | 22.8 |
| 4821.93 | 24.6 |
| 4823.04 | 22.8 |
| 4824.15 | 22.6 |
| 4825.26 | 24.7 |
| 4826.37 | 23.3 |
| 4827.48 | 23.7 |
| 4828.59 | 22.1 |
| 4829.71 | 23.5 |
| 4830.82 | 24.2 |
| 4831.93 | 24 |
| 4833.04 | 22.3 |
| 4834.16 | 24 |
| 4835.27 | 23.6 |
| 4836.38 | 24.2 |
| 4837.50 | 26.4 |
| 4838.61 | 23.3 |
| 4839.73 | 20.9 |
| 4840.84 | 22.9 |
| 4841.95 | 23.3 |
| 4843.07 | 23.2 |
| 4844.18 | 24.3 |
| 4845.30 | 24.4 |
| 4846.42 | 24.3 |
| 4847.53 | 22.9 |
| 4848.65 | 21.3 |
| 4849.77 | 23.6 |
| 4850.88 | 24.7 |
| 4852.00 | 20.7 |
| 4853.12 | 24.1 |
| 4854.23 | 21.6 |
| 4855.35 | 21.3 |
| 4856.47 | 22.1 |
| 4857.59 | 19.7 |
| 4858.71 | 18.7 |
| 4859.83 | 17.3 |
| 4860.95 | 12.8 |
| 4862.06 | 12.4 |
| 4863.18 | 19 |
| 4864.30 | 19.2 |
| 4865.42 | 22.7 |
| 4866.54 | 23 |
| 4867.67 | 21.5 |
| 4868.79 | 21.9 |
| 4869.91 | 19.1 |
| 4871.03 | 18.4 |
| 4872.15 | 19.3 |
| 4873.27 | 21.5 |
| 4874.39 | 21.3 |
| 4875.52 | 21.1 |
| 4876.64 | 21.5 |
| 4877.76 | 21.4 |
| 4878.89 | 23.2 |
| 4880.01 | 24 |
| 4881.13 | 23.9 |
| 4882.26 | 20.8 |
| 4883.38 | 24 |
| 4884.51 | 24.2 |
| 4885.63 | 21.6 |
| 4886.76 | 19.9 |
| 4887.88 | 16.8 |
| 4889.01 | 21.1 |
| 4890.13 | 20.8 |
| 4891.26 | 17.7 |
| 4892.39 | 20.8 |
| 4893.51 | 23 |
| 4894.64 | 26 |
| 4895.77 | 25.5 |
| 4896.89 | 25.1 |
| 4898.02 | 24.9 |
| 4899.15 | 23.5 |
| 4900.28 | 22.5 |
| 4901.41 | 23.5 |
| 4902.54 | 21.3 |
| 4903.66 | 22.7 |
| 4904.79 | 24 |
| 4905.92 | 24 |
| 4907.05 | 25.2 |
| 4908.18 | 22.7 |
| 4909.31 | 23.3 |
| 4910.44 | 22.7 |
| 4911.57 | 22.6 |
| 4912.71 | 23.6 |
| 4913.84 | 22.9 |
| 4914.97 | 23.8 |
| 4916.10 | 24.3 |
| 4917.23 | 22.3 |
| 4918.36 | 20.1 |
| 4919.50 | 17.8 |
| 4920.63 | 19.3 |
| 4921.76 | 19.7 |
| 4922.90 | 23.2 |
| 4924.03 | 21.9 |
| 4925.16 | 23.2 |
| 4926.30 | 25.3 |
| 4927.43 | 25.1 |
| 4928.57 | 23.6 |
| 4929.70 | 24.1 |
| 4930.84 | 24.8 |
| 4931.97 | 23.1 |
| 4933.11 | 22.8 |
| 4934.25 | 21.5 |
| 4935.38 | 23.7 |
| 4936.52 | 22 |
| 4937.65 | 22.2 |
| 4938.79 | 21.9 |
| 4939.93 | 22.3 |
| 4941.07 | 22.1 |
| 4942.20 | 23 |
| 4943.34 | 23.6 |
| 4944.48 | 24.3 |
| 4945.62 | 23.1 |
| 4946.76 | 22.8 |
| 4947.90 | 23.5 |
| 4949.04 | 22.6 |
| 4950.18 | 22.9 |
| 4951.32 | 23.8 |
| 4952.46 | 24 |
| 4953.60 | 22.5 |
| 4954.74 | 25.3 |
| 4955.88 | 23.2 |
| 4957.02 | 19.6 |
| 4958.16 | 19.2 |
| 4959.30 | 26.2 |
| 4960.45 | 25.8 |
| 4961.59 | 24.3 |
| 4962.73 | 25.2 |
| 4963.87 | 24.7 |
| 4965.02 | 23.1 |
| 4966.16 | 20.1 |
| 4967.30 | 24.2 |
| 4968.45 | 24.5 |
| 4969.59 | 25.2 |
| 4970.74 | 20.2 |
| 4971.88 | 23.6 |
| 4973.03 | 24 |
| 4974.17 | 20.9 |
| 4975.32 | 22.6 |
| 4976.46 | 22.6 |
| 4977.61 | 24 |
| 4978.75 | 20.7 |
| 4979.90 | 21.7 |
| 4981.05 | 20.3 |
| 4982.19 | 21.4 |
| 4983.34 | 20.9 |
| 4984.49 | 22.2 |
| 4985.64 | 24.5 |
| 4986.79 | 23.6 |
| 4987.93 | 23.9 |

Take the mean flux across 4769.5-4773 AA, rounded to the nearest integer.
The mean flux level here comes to 23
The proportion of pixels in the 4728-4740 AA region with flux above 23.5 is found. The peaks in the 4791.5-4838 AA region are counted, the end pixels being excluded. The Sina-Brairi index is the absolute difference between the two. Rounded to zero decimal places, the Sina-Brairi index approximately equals 14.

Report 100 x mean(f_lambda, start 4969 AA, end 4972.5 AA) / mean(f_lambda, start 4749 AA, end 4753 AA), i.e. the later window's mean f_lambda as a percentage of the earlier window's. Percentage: 99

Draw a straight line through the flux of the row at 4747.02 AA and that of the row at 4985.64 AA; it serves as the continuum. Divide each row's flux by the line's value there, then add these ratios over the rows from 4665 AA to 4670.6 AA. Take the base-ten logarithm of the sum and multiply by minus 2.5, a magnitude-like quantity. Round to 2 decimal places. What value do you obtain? -1.57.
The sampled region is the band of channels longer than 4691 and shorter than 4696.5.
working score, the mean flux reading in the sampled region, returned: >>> 23.3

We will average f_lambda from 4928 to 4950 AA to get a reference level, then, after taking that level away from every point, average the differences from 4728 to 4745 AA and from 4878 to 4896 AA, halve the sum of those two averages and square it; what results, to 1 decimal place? 0.5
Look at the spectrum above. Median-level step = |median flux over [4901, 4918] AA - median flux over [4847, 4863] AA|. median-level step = 2.0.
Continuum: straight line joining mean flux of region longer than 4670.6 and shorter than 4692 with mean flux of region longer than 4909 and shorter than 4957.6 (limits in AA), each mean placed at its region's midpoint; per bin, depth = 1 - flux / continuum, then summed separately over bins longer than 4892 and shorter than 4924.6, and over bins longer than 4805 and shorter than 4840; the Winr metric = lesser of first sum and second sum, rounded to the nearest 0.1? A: -1.4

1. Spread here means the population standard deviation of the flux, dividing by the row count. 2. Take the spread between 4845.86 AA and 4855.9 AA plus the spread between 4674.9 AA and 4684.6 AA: 2.3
